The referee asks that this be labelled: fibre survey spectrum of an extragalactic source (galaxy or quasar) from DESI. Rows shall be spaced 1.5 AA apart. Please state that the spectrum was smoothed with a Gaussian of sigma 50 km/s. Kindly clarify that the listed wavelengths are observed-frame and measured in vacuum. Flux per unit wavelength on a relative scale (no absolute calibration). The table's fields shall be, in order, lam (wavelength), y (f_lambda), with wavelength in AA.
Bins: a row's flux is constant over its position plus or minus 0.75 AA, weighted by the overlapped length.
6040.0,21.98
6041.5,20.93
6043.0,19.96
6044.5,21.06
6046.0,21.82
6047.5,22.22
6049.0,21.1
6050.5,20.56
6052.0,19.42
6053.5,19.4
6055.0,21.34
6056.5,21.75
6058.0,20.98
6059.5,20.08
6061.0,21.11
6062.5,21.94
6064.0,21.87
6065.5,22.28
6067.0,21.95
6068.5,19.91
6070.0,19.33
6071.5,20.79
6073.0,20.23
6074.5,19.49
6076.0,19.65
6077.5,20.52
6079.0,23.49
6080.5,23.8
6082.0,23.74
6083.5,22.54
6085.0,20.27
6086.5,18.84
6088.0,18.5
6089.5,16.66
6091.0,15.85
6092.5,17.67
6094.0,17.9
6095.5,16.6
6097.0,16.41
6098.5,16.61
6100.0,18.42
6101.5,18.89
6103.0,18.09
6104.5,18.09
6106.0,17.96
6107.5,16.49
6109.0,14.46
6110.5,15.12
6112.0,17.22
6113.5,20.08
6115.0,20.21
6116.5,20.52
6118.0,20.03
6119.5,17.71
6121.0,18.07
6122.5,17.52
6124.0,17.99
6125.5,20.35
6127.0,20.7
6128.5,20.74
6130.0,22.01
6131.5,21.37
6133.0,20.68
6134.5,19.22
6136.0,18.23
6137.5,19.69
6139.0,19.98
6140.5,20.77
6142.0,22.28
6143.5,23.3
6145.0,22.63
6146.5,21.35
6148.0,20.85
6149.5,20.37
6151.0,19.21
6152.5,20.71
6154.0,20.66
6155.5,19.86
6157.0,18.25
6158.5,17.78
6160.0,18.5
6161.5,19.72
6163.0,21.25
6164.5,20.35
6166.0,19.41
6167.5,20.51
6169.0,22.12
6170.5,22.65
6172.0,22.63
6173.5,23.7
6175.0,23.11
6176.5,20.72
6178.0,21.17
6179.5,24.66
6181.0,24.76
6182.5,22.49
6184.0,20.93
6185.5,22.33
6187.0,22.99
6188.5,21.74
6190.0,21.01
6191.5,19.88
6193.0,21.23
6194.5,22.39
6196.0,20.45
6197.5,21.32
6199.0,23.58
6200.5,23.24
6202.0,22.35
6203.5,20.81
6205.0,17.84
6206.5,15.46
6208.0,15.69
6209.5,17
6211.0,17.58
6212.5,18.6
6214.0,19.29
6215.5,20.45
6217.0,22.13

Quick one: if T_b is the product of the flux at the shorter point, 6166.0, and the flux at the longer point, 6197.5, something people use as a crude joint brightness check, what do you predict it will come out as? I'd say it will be 414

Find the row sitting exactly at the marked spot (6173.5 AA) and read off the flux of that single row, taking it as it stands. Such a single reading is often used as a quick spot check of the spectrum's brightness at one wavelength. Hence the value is 23.7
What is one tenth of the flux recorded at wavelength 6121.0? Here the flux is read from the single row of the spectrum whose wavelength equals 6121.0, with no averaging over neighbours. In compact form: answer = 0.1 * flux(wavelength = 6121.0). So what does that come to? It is 1.81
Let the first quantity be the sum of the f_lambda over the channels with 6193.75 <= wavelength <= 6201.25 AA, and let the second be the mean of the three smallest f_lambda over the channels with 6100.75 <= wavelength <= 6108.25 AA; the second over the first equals 0.16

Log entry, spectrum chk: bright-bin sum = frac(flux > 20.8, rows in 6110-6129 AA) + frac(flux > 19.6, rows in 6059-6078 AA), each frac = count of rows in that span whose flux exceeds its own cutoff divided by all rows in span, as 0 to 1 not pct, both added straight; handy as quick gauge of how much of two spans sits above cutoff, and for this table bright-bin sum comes 0.85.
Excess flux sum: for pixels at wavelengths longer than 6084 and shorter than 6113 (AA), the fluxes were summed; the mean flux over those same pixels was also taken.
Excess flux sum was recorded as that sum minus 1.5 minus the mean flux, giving 311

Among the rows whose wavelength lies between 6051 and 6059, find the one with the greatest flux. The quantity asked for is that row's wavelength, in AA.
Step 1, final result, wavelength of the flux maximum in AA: 6056.5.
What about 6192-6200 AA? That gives 6199.0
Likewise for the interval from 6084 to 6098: 6085.0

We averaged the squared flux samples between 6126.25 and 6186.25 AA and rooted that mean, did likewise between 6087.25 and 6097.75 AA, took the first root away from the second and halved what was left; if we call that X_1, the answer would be -2.0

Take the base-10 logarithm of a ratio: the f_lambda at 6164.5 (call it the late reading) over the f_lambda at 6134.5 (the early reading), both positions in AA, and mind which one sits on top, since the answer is 0.025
